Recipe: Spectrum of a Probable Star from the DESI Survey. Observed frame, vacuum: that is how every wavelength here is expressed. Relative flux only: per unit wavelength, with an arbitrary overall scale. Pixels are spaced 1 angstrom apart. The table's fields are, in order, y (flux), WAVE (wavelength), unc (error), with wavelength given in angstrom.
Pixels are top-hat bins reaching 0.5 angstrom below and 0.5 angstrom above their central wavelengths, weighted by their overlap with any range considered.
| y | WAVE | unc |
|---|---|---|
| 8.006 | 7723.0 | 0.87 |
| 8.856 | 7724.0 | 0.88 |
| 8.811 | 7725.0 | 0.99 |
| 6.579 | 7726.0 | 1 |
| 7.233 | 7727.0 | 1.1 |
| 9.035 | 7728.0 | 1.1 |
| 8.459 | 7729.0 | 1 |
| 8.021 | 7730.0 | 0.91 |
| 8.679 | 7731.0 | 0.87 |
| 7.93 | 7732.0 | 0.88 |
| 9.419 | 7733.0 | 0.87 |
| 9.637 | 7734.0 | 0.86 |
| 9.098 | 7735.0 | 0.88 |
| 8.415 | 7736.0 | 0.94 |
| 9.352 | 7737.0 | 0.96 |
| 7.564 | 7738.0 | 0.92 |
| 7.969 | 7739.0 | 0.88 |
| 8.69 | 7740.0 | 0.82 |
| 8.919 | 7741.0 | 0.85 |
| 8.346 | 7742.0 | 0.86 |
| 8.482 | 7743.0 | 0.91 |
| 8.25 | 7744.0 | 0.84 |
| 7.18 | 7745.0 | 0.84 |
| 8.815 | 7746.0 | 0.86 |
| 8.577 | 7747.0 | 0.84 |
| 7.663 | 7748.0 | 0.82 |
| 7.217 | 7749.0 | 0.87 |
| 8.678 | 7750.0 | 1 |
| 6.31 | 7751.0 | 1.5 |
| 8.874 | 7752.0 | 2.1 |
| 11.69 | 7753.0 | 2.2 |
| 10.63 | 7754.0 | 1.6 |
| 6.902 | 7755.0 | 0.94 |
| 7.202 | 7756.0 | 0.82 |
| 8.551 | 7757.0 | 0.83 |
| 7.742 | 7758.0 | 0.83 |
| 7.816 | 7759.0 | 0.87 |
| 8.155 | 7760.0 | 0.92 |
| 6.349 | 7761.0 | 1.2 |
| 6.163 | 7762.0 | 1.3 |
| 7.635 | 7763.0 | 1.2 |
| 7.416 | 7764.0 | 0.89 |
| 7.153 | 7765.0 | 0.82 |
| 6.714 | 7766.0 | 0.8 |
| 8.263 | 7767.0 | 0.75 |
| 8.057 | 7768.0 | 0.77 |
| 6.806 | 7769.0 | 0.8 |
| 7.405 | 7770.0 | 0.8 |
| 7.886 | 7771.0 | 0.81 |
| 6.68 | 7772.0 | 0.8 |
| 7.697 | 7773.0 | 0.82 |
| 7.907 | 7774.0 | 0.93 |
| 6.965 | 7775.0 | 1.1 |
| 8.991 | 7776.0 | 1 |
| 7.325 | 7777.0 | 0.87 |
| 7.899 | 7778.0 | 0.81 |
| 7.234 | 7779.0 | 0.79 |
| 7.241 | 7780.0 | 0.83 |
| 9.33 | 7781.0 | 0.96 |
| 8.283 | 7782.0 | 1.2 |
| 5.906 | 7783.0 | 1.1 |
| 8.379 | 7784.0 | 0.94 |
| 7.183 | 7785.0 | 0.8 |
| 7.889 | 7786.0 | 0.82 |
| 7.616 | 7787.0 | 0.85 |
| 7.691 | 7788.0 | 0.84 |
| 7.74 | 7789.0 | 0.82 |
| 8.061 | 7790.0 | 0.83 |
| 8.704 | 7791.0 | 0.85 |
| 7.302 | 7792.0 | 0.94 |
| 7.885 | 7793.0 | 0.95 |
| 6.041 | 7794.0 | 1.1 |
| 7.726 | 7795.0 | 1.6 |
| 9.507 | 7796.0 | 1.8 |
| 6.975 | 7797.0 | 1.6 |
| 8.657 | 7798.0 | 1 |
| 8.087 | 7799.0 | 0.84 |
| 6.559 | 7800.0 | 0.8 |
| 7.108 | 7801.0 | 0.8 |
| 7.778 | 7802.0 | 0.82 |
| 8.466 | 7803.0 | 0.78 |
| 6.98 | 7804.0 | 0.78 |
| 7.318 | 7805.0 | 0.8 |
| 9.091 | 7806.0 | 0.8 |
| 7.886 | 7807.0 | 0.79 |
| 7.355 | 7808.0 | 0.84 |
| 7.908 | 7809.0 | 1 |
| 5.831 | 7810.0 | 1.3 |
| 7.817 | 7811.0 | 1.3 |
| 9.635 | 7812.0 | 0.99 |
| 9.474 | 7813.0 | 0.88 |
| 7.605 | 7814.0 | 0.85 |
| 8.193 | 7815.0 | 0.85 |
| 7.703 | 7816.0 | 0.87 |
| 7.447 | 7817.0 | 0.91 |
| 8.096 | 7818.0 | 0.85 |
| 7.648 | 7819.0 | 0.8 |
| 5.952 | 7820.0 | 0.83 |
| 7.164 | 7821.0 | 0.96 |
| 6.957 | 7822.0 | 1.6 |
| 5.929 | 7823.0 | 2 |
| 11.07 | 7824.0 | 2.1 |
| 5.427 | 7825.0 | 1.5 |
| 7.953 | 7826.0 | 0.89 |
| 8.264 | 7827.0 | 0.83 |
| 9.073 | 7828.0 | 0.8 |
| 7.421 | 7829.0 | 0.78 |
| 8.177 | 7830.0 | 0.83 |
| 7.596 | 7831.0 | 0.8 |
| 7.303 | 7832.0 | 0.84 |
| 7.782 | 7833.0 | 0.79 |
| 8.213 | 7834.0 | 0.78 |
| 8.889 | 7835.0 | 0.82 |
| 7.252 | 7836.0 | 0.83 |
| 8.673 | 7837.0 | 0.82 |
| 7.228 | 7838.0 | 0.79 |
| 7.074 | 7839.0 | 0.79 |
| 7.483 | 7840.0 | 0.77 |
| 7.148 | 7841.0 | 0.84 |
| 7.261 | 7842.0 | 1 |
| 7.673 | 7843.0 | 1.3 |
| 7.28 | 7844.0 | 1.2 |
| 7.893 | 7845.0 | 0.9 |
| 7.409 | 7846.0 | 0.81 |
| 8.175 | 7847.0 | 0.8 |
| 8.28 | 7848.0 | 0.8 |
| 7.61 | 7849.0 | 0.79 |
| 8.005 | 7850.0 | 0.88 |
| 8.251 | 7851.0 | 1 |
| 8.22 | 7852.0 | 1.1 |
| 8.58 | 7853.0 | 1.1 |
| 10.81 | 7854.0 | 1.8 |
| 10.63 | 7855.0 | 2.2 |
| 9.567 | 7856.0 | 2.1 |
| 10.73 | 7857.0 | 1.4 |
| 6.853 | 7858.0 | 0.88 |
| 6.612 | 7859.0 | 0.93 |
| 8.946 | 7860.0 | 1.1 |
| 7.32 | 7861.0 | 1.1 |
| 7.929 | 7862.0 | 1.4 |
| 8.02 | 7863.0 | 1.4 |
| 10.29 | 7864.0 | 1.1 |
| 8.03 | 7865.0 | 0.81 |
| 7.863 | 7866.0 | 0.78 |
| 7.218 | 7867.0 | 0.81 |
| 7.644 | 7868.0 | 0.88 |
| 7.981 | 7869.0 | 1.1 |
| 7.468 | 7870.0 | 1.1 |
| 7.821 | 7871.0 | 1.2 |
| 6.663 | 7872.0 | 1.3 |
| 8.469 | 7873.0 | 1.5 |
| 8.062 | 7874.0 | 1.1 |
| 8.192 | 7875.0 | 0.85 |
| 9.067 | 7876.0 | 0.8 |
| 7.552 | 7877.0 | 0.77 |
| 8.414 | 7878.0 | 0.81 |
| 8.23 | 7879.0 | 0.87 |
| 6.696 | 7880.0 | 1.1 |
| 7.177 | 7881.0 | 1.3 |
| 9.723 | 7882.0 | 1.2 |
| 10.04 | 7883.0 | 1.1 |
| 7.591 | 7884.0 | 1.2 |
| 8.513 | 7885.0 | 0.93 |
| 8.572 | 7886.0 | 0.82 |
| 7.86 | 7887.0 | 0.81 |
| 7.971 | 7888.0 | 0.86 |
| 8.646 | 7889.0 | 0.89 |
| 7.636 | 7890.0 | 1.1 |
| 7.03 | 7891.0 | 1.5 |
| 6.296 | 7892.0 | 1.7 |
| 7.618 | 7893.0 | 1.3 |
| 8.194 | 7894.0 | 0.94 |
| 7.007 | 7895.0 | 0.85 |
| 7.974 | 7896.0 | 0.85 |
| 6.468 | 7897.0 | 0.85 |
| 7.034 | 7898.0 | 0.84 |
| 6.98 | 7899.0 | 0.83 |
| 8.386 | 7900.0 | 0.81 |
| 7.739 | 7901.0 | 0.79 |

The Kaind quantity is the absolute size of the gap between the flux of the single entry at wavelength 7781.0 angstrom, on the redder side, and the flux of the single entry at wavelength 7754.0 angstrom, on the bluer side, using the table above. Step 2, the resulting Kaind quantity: 1.3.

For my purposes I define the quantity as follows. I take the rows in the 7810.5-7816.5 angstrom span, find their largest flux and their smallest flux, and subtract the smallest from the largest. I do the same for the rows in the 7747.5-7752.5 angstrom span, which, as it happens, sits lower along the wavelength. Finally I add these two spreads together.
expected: 4.6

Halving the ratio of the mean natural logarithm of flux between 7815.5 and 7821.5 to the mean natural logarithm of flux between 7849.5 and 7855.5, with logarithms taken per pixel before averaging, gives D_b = 0.45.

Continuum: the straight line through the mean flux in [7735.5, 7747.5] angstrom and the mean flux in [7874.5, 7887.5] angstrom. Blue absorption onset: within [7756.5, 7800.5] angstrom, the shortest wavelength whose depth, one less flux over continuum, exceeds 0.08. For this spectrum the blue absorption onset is 7761.0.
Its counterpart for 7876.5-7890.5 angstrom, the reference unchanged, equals 7877.0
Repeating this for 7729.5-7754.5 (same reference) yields 7738.0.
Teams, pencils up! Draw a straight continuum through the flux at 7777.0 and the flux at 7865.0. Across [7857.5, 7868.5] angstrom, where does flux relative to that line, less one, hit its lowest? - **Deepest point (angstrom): 7859.0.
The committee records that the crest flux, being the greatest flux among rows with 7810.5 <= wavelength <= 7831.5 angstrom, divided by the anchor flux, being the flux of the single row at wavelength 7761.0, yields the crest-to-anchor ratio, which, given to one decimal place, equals 1.7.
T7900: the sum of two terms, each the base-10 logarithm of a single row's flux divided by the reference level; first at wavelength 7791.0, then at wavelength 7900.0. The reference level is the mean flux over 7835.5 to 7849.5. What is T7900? 0.10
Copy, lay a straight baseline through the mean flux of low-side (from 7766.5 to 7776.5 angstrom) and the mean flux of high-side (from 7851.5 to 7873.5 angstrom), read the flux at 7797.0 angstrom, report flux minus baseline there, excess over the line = -0.9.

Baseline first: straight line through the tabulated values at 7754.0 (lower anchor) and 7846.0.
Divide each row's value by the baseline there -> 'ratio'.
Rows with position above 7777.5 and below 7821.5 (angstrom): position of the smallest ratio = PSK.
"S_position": 7783.0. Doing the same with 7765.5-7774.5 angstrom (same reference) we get 7766.0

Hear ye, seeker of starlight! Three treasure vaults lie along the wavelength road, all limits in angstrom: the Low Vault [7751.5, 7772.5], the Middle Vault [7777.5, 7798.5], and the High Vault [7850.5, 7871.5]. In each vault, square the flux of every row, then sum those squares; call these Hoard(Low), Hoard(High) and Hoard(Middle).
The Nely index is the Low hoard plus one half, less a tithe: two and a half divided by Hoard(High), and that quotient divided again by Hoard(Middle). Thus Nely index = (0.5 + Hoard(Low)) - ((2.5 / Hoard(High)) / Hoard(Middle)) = 1318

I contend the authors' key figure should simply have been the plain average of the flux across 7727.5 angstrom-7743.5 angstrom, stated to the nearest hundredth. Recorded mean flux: 8.63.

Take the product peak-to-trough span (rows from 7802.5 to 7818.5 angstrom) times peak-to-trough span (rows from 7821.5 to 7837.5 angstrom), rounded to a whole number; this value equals 21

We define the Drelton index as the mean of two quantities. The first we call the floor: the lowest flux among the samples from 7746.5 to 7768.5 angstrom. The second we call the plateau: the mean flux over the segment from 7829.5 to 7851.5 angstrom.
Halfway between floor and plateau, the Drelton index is 6.96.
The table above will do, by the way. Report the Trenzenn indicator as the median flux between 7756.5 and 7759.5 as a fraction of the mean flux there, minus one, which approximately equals -0.027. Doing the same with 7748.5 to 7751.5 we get -0.025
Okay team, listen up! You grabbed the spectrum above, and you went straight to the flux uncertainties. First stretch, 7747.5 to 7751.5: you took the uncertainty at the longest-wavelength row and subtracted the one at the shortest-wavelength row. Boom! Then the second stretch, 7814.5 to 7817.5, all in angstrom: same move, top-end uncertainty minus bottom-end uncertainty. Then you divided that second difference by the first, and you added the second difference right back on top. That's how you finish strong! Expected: 0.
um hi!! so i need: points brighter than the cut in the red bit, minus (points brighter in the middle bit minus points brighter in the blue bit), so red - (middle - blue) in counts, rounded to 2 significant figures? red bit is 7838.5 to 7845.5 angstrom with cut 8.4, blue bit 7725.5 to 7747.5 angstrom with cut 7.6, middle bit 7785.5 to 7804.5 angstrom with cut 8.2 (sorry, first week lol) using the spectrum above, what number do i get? 14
